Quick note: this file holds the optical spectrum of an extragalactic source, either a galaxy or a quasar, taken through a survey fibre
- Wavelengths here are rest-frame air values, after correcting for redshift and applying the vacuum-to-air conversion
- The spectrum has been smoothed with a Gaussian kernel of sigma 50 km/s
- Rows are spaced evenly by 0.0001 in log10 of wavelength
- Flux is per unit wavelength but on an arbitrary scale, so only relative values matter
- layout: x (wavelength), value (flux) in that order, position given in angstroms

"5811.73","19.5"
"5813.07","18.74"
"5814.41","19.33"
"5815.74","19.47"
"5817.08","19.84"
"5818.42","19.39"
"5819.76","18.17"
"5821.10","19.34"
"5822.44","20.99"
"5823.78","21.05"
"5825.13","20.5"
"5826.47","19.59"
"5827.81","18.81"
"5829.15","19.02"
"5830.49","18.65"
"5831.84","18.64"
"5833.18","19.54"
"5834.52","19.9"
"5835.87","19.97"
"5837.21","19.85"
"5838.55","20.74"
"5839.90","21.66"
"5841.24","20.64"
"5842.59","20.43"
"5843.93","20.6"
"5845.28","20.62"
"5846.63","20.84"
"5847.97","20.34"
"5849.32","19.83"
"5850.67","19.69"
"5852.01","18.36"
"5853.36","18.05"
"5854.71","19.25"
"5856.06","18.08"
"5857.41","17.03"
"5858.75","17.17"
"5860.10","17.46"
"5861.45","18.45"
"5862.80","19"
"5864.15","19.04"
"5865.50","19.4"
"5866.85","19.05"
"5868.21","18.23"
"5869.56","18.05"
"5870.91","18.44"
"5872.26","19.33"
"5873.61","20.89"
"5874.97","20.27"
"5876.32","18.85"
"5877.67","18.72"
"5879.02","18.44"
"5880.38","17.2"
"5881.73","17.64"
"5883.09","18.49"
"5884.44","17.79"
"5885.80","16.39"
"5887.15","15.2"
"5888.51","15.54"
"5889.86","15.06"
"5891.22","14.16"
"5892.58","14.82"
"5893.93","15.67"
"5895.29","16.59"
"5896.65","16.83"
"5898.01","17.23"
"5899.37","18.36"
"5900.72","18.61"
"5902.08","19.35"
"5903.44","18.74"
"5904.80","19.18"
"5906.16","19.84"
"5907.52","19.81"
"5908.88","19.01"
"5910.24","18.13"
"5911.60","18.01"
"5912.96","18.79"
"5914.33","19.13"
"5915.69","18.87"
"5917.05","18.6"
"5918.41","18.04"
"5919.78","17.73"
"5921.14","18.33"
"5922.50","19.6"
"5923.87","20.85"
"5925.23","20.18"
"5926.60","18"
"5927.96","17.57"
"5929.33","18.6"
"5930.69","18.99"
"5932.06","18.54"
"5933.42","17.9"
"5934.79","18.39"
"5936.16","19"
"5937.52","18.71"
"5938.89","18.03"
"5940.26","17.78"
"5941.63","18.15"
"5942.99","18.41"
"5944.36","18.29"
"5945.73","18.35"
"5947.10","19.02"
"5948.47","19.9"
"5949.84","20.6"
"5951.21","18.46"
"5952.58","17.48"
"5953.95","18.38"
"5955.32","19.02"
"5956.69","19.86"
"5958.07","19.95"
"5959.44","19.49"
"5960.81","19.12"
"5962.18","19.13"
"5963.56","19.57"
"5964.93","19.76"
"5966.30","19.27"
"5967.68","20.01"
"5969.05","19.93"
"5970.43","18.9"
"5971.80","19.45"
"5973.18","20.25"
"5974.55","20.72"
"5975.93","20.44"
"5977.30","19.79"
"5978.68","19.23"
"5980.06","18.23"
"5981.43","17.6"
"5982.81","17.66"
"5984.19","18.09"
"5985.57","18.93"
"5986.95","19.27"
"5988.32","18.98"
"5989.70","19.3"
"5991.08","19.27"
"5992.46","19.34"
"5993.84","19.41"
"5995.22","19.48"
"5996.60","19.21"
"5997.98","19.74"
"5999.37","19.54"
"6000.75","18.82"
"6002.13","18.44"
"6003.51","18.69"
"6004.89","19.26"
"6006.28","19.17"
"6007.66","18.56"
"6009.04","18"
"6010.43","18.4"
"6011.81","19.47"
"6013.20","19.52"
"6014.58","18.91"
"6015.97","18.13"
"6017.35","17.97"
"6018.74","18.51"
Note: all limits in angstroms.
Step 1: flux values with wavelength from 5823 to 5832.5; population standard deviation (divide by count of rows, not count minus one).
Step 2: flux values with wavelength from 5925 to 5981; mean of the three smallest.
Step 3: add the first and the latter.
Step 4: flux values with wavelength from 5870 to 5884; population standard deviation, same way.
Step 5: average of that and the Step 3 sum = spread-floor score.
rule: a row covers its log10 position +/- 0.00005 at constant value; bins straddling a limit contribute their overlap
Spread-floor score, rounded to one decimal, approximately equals 9.8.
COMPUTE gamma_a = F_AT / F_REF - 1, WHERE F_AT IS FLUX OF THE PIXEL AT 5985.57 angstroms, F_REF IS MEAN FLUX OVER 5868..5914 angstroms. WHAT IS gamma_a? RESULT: 0.059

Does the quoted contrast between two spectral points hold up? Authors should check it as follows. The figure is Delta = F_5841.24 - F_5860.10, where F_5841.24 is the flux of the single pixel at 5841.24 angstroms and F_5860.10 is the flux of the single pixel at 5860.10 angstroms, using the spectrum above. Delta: 3.2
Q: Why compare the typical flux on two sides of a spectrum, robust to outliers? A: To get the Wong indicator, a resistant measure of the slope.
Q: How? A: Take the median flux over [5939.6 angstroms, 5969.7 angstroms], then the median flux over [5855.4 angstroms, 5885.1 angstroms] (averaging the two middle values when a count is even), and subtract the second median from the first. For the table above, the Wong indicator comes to 0.7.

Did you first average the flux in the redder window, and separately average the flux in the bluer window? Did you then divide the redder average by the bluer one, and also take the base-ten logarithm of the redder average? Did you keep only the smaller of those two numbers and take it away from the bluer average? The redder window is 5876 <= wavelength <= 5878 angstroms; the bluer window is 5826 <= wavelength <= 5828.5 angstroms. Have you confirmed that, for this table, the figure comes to 18.2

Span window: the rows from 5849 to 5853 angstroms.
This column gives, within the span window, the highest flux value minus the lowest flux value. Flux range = 1.5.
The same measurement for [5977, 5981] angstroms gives 1.6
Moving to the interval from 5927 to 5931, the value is 1.4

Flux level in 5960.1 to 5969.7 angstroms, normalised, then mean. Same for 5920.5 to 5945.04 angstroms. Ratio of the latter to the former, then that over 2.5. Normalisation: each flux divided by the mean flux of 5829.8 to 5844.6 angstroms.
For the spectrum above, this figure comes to 0.381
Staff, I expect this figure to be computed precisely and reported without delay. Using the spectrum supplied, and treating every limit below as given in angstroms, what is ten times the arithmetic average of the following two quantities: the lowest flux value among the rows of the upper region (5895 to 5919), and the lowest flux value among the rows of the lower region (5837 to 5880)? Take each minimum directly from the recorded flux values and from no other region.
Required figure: 168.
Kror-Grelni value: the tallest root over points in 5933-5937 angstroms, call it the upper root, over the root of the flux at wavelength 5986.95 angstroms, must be 0.99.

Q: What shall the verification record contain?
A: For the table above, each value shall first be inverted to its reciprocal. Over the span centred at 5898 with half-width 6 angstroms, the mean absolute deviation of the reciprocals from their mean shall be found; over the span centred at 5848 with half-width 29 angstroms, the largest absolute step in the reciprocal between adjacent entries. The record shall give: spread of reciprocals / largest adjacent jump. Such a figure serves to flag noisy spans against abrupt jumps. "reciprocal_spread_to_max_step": 1.03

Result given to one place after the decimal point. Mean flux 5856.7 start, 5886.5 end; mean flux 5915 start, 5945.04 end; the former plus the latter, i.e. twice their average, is 37.0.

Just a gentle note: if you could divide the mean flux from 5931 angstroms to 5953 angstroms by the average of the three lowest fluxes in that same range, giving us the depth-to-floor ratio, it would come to 1.05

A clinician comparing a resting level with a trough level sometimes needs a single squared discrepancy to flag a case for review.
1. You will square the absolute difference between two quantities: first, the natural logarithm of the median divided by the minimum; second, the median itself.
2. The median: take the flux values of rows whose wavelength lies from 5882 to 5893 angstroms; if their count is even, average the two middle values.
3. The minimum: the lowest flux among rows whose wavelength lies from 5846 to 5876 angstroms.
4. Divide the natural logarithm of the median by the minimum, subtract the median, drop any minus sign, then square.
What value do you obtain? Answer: 231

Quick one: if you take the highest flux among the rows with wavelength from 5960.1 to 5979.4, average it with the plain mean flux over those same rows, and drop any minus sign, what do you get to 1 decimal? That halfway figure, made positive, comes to 20.2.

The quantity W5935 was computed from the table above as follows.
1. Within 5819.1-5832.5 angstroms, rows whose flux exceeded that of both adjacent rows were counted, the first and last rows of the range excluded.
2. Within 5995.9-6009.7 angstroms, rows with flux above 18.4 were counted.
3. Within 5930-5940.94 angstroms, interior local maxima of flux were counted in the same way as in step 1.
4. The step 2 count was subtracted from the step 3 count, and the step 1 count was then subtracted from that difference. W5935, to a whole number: -10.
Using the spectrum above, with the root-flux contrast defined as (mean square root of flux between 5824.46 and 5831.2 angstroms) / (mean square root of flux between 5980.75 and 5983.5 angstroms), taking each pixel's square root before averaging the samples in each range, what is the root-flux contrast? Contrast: 1.05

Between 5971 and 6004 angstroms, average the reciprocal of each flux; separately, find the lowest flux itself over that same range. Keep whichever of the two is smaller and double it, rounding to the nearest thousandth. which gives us 0.105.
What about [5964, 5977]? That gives 0.101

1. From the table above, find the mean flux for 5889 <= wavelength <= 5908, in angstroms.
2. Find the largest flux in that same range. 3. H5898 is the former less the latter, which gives -2.4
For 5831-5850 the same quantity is -1.4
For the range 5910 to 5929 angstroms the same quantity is -2.1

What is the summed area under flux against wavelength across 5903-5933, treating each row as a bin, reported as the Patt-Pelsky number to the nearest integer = 565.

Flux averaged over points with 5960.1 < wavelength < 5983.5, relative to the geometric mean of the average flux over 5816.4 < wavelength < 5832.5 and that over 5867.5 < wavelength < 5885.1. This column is 1.02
